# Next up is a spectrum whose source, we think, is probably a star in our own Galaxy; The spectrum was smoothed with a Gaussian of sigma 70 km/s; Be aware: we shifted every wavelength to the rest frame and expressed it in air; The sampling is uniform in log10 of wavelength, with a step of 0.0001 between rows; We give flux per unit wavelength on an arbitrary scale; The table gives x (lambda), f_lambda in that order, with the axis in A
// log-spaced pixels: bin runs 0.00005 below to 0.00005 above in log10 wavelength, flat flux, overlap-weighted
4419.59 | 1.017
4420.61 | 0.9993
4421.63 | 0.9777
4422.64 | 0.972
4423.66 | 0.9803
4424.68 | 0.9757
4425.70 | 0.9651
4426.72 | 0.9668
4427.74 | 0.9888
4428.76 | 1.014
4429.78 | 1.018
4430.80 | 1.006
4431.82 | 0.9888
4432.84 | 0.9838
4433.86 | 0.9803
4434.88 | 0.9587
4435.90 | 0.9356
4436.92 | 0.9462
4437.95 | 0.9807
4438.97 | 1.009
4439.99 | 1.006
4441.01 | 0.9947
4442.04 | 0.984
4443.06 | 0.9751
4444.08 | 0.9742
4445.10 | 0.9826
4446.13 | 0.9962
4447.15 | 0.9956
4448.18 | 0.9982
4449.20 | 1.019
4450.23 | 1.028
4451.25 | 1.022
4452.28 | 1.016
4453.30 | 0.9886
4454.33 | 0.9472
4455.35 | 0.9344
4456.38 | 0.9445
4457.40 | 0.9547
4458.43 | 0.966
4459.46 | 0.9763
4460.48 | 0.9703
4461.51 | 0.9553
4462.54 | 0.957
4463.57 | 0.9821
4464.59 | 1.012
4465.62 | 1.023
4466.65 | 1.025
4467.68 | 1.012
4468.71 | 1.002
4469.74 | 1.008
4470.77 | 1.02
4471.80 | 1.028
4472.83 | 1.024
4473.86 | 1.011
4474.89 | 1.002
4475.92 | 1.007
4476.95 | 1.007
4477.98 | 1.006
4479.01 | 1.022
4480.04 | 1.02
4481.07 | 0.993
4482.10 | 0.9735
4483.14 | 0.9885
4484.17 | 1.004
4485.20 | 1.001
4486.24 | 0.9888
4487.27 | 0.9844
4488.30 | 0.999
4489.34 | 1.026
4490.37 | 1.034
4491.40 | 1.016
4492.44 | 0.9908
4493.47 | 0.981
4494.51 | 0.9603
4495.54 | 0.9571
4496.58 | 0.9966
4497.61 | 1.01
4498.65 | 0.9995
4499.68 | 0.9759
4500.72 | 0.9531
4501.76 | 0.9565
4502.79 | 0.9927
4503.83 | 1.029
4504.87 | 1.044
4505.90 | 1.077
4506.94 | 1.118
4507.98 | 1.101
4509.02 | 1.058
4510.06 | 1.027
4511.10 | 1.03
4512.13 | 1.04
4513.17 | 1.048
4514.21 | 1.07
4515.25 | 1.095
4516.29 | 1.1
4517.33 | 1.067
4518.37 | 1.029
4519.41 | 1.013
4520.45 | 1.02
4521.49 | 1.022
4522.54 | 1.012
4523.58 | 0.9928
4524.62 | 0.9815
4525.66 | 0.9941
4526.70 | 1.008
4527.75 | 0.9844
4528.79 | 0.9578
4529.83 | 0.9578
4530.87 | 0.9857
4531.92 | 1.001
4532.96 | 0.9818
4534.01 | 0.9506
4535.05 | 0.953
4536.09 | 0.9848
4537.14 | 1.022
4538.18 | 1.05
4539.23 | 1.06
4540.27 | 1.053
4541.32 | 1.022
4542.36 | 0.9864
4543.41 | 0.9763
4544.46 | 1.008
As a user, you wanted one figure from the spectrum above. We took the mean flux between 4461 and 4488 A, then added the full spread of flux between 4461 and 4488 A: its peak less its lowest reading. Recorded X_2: 1.07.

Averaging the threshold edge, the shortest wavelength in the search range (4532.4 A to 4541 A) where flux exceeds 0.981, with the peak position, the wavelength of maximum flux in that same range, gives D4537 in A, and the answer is 4536.1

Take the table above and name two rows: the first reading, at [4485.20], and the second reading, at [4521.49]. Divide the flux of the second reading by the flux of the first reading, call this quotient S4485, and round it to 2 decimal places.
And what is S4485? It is 1.02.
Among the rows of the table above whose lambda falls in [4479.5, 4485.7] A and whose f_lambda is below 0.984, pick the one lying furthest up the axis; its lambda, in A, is 4482.10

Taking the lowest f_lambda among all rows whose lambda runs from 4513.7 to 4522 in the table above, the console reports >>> 1.013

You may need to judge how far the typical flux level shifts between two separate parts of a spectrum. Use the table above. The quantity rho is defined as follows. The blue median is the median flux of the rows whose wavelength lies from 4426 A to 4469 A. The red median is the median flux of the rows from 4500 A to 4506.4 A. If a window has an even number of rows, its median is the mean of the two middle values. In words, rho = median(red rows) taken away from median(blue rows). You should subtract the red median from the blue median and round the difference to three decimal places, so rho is -0.025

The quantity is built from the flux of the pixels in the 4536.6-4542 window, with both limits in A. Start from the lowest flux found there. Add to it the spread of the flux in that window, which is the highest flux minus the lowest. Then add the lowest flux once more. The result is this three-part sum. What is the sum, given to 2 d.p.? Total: 2.08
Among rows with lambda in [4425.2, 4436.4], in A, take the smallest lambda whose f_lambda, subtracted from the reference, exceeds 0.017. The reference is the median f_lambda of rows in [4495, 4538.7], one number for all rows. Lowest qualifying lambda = 4425.70 A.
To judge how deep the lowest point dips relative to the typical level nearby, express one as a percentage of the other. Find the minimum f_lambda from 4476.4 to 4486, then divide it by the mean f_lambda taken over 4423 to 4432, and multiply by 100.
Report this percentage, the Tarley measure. 98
